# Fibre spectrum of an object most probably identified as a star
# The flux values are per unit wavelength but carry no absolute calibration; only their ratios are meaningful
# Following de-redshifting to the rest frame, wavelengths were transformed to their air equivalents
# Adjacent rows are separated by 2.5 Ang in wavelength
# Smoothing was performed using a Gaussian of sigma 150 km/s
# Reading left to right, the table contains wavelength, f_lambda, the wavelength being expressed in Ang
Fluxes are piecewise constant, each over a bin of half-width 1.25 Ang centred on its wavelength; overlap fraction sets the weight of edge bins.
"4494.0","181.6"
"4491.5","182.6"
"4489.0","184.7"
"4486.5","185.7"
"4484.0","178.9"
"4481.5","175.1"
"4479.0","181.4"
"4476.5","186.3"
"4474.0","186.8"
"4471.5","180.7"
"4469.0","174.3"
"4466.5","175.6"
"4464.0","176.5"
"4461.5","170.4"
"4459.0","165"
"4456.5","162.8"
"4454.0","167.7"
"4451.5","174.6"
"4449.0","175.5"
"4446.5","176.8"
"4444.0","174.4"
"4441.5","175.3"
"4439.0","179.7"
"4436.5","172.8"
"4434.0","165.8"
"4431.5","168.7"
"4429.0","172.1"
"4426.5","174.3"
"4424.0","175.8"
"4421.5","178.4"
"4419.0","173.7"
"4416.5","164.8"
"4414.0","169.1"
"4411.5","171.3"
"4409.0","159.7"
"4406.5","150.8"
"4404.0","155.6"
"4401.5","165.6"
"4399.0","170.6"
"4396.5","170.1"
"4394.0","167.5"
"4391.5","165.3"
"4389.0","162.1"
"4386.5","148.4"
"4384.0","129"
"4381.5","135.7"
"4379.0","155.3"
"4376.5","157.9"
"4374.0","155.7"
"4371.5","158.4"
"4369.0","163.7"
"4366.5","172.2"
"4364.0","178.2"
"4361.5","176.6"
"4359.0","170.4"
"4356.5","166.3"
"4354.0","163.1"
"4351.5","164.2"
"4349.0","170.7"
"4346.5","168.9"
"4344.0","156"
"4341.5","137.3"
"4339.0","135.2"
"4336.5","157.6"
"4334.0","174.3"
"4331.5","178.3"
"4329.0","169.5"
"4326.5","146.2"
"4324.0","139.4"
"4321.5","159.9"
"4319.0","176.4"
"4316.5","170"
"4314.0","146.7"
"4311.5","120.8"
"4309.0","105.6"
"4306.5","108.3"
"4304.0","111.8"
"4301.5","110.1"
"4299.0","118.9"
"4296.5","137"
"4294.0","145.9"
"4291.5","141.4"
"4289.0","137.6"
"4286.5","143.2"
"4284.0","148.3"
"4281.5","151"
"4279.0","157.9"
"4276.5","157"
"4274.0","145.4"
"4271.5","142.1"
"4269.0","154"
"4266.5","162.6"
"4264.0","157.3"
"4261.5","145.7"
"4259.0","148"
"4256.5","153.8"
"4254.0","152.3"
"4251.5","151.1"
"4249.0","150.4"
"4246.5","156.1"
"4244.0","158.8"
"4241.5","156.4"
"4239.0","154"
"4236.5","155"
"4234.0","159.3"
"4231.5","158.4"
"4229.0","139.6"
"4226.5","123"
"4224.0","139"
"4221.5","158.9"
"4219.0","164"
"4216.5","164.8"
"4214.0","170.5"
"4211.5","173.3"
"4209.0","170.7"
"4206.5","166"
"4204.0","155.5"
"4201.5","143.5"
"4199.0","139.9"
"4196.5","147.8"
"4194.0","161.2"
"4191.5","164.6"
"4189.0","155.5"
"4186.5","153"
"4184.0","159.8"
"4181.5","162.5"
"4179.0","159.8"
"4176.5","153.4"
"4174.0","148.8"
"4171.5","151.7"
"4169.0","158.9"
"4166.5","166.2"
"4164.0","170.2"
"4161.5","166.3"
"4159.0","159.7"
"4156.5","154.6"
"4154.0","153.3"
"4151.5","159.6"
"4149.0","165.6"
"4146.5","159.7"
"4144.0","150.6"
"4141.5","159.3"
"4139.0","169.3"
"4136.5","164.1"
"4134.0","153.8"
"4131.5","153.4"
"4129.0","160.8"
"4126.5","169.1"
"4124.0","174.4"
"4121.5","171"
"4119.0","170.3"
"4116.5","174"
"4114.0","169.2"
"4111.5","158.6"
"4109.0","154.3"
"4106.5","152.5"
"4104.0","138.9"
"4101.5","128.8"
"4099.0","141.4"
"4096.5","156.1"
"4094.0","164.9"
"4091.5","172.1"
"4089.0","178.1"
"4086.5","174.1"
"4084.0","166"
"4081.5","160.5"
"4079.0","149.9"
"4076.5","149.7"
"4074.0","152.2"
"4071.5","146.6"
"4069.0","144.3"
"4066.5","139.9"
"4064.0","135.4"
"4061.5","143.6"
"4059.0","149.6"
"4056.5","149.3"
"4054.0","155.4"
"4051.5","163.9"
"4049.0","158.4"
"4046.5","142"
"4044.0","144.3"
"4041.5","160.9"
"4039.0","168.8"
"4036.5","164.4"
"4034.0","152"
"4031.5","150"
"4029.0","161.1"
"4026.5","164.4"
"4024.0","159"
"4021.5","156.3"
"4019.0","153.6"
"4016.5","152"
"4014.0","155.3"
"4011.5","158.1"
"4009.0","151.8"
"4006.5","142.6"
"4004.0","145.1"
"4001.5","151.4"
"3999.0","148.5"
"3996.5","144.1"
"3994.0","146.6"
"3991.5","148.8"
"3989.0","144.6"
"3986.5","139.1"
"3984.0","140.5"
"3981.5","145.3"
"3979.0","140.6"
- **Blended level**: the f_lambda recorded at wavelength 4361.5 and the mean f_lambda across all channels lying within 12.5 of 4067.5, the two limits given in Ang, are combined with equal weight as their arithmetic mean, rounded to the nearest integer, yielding 161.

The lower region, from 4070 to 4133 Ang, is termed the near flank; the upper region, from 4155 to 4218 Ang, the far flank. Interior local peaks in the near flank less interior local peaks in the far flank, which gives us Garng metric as 0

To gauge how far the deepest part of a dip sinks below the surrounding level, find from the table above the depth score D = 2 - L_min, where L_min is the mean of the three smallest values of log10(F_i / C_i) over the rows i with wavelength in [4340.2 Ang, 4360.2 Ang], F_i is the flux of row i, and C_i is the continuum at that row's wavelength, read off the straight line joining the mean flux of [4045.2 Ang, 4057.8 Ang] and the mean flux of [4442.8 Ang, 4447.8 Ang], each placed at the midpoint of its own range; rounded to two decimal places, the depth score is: 2.05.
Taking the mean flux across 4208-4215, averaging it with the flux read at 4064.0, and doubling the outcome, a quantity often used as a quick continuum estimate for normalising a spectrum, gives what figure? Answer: 307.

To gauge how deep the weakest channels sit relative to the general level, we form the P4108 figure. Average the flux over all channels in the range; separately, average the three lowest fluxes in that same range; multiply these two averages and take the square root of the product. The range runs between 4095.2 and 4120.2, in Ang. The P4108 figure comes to 145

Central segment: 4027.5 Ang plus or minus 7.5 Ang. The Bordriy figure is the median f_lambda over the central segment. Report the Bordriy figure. 158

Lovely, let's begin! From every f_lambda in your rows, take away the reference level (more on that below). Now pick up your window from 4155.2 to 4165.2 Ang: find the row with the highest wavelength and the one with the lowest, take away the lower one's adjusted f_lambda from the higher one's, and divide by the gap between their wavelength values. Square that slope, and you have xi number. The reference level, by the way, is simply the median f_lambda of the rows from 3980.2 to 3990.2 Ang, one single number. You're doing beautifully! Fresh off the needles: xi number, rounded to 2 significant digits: 4.3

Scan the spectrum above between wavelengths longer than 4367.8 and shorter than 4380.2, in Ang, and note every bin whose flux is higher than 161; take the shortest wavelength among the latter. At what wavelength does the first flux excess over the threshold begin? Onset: 4369.0 Ang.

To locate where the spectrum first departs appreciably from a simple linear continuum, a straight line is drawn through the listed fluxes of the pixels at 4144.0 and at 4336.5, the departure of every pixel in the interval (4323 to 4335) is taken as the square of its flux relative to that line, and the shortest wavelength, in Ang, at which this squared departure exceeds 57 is 4324.0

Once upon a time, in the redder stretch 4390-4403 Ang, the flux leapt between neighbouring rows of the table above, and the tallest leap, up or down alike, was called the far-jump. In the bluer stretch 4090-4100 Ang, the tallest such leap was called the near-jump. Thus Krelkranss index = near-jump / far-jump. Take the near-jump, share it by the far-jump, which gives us 2.9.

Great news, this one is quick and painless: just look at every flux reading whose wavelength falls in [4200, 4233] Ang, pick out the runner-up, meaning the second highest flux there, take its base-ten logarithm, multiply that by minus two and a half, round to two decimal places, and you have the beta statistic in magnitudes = -5.58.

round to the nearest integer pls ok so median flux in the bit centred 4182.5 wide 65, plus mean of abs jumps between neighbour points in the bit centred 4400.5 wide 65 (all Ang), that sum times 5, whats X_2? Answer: 828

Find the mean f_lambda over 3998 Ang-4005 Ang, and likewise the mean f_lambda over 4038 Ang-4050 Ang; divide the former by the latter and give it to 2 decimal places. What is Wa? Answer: 0.96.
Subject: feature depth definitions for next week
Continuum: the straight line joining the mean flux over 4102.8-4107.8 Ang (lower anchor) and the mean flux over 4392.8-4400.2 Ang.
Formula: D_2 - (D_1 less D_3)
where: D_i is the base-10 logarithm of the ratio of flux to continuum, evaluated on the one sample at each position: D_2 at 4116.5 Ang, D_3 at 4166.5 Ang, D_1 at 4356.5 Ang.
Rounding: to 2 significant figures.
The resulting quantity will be 0.12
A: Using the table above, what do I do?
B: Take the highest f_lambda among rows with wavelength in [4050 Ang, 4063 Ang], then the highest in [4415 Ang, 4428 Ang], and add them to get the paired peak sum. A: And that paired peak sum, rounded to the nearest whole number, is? 342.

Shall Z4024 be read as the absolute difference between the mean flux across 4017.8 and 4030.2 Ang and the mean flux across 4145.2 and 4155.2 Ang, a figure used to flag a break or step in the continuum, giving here 1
